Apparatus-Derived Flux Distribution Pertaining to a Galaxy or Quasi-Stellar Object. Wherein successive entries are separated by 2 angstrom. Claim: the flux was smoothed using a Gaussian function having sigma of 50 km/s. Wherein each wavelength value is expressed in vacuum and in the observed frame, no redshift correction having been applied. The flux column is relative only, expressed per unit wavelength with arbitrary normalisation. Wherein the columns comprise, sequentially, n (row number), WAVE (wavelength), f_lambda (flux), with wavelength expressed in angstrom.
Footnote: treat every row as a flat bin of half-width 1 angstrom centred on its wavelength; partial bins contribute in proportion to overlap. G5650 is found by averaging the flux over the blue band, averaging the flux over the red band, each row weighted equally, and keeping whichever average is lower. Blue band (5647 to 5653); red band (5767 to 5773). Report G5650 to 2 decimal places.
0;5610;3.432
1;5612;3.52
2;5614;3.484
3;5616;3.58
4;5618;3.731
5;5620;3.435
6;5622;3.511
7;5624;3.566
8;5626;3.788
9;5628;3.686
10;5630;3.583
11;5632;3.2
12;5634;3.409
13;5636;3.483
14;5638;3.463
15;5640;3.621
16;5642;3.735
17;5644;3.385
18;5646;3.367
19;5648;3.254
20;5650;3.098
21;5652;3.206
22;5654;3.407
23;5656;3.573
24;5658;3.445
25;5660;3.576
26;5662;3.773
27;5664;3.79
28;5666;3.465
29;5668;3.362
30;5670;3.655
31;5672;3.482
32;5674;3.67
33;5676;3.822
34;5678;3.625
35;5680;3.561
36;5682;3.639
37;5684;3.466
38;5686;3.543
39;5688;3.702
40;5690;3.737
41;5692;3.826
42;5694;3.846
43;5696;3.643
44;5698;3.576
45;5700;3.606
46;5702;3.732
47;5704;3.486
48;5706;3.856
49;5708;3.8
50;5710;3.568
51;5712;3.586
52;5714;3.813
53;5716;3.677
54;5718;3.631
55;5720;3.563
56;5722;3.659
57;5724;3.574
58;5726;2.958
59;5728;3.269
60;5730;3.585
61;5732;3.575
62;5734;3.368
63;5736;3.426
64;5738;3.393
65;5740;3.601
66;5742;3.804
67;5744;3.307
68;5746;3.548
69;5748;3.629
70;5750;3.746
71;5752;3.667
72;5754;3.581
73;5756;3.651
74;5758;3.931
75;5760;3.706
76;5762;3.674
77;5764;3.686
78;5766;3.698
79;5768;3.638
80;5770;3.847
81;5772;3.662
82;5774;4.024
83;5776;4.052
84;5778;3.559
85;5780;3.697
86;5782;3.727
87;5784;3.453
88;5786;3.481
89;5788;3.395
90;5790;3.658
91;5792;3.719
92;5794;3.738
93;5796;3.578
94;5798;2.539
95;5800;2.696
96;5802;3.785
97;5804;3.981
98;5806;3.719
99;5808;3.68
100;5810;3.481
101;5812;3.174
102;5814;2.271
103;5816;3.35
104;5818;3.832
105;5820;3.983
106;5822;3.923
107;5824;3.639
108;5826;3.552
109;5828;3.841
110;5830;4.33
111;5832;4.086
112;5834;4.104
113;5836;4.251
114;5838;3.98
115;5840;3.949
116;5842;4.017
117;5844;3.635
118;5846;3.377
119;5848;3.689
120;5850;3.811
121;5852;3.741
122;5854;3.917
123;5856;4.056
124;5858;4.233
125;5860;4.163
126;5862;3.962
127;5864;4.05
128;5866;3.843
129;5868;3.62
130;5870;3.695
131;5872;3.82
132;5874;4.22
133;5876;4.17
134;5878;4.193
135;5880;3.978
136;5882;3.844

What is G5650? 3.19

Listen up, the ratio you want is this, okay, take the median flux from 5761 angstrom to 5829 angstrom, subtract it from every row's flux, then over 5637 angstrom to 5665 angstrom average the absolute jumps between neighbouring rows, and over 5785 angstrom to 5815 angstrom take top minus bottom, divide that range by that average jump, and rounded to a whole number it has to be 12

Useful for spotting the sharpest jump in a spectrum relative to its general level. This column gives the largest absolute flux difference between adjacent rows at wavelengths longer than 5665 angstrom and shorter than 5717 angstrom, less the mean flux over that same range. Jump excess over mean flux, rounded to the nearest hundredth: -3.27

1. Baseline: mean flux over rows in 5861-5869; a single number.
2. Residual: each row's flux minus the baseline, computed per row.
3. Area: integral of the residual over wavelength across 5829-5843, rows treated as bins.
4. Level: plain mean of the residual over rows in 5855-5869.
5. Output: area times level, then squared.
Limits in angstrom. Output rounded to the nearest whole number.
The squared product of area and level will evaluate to 0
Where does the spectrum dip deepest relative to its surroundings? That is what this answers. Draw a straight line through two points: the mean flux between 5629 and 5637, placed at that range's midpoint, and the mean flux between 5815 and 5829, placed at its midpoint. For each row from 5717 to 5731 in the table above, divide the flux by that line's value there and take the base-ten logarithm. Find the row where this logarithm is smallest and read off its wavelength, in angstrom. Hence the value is 5726 angstrom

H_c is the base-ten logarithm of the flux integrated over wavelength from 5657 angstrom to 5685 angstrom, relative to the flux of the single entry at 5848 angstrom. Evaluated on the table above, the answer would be 1.44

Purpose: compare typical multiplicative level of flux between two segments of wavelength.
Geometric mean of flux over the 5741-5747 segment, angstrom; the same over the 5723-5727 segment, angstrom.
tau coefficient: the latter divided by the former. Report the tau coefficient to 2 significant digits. 0.92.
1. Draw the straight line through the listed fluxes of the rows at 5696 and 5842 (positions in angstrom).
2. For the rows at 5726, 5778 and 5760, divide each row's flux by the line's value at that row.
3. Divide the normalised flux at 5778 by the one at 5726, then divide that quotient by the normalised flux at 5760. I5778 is 1.19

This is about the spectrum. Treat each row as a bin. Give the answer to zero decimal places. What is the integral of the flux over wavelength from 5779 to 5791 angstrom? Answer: 43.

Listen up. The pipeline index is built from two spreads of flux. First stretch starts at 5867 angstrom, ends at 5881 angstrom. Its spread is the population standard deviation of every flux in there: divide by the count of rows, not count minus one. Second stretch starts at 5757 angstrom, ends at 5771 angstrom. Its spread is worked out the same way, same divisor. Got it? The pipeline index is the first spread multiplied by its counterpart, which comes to 0.023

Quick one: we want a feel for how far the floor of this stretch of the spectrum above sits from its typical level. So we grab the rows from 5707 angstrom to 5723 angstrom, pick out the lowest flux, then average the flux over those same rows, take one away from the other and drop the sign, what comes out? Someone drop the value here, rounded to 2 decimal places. 0.10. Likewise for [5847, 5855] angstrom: 0.10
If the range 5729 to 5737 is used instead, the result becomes 0.12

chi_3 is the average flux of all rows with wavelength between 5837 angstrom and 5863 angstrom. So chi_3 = 3.89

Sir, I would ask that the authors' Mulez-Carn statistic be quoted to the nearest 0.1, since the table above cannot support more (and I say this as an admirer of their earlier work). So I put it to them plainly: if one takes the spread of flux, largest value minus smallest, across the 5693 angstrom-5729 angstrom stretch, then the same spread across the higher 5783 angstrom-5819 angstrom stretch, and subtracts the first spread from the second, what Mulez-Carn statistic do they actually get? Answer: 0.8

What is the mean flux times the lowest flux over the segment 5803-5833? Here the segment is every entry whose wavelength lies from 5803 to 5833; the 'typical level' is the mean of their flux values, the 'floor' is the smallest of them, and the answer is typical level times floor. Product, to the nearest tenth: 8.3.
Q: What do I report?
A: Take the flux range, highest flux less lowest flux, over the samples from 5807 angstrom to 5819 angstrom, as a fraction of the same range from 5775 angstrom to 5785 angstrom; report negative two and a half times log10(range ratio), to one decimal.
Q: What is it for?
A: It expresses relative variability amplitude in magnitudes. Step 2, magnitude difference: -1.0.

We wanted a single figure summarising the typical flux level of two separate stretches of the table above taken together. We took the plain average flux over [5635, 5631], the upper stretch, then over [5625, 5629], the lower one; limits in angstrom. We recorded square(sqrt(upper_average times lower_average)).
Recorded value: 12.3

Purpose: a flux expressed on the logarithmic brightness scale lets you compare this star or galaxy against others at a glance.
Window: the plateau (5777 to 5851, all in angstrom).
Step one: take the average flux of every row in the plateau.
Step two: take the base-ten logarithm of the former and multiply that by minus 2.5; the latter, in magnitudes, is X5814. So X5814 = -1.403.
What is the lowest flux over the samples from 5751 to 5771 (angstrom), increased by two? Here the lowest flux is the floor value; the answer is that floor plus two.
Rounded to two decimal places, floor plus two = 5.58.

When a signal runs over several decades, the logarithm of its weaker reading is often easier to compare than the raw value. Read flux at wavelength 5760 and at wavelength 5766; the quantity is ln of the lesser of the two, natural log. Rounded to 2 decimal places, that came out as 1.31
